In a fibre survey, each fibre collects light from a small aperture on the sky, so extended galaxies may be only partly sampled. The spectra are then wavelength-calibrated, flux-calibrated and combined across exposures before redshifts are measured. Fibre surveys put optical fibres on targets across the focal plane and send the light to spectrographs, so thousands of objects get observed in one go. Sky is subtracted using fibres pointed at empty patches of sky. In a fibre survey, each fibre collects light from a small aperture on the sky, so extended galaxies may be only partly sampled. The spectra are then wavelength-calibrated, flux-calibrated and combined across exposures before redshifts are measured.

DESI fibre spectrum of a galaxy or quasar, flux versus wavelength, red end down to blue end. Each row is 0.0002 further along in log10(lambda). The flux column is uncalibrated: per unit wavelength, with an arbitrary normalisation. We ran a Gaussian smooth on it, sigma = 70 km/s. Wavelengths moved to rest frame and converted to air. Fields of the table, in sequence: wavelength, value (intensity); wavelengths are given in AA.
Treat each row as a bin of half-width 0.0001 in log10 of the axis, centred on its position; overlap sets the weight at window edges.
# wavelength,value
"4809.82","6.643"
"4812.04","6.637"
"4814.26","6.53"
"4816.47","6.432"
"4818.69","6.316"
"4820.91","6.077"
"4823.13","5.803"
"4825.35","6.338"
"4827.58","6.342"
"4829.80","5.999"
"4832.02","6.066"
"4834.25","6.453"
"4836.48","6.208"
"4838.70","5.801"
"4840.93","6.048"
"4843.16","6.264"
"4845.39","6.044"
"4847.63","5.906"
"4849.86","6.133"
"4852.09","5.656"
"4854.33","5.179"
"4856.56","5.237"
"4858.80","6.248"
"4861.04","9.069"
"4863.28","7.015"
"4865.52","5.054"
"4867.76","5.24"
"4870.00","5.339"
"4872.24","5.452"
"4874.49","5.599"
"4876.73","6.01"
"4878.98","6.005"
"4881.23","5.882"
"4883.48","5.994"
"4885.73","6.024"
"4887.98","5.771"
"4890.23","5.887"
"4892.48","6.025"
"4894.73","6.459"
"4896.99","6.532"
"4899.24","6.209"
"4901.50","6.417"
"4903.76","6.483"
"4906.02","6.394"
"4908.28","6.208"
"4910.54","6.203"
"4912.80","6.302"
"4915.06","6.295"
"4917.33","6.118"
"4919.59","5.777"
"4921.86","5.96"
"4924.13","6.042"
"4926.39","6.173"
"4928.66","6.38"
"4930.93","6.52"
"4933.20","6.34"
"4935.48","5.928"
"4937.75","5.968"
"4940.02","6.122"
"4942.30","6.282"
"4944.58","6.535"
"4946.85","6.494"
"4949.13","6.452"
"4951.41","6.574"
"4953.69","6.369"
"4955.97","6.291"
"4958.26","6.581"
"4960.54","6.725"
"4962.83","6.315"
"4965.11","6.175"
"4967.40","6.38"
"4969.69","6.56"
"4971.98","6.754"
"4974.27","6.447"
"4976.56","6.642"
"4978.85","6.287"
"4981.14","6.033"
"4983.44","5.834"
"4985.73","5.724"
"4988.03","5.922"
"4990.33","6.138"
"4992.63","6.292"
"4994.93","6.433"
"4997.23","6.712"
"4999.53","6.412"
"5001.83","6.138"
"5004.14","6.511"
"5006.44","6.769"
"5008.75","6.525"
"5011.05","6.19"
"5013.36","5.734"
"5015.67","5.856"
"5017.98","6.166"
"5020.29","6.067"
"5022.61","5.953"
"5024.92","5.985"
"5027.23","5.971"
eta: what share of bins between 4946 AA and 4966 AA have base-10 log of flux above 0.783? 1.00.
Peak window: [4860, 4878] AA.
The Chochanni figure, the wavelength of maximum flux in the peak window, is 4861.04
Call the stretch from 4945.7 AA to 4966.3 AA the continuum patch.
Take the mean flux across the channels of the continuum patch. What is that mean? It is 6.44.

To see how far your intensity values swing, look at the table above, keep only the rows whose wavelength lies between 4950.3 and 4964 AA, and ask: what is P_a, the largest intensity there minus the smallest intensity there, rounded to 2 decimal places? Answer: 0.43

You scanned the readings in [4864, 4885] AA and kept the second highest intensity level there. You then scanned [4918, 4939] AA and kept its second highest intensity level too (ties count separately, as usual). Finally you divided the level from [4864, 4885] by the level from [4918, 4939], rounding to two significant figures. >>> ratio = 0.94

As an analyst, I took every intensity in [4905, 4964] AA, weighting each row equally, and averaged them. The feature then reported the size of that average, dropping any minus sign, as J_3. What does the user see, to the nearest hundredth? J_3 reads 6.28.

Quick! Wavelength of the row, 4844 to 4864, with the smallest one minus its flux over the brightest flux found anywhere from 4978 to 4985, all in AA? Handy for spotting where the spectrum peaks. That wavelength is 4861.04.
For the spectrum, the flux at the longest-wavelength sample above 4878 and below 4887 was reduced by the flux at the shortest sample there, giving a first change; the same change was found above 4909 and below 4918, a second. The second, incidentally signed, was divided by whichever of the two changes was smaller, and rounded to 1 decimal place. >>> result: 1.0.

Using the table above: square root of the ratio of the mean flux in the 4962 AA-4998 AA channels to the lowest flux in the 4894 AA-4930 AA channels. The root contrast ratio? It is 1.04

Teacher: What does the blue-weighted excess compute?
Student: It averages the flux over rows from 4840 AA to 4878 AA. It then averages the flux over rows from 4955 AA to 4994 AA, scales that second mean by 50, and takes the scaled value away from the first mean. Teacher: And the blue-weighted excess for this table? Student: -309.0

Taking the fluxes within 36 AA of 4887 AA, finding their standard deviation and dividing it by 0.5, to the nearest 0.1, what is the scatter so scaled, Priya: 1.4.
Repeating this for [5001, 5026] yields 0.6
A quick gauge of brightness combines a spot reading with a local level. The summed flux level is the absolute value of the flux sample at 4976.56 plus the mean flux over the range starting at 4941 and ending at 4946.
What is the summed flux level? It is 13.05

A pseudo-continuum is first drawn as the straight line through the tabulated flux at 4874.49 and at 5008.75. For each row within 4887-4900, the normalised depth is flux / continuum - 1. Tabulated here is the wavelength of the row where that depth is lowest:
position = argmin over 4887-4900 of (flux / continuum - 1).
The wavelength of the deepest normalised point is 4887.98 AA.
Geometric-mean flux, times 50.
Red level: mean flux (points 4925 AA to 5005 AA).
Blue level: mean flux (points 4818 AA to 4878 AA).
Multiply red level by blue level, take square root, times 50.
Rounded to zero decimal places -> 309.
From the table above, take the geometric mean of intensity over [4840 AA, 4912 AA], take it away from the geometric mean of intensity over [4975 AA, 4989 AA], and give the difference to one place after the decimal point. 0.0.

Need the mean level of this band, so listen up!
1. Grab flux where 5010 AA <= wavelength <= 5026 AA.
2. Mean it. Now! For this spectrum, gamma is 5.99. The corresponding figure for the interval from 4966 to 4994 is 6.25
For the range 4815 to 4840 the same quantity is 6.17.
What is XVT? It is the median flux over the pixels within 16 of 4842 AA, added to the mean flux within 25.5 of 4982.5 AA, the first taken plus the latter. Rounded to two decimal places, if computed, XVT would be 12.40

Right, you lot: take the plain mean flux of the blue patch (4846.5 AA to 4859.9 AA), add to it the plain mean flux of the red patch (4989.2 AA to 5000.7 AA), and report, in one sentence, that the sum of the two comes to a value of 12.1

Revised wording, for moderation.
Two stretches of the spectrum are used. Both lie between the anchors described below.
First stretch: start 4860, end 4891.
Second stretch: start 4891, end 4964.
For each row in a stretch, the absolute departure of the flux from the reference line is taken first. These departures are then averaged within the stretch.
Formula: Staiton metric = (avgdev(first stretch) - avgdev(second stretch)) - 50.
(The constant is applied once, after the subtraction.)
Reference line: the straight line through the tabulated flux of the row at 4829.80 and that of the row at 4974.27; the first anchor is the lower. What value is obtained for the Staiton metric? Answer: -49.5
